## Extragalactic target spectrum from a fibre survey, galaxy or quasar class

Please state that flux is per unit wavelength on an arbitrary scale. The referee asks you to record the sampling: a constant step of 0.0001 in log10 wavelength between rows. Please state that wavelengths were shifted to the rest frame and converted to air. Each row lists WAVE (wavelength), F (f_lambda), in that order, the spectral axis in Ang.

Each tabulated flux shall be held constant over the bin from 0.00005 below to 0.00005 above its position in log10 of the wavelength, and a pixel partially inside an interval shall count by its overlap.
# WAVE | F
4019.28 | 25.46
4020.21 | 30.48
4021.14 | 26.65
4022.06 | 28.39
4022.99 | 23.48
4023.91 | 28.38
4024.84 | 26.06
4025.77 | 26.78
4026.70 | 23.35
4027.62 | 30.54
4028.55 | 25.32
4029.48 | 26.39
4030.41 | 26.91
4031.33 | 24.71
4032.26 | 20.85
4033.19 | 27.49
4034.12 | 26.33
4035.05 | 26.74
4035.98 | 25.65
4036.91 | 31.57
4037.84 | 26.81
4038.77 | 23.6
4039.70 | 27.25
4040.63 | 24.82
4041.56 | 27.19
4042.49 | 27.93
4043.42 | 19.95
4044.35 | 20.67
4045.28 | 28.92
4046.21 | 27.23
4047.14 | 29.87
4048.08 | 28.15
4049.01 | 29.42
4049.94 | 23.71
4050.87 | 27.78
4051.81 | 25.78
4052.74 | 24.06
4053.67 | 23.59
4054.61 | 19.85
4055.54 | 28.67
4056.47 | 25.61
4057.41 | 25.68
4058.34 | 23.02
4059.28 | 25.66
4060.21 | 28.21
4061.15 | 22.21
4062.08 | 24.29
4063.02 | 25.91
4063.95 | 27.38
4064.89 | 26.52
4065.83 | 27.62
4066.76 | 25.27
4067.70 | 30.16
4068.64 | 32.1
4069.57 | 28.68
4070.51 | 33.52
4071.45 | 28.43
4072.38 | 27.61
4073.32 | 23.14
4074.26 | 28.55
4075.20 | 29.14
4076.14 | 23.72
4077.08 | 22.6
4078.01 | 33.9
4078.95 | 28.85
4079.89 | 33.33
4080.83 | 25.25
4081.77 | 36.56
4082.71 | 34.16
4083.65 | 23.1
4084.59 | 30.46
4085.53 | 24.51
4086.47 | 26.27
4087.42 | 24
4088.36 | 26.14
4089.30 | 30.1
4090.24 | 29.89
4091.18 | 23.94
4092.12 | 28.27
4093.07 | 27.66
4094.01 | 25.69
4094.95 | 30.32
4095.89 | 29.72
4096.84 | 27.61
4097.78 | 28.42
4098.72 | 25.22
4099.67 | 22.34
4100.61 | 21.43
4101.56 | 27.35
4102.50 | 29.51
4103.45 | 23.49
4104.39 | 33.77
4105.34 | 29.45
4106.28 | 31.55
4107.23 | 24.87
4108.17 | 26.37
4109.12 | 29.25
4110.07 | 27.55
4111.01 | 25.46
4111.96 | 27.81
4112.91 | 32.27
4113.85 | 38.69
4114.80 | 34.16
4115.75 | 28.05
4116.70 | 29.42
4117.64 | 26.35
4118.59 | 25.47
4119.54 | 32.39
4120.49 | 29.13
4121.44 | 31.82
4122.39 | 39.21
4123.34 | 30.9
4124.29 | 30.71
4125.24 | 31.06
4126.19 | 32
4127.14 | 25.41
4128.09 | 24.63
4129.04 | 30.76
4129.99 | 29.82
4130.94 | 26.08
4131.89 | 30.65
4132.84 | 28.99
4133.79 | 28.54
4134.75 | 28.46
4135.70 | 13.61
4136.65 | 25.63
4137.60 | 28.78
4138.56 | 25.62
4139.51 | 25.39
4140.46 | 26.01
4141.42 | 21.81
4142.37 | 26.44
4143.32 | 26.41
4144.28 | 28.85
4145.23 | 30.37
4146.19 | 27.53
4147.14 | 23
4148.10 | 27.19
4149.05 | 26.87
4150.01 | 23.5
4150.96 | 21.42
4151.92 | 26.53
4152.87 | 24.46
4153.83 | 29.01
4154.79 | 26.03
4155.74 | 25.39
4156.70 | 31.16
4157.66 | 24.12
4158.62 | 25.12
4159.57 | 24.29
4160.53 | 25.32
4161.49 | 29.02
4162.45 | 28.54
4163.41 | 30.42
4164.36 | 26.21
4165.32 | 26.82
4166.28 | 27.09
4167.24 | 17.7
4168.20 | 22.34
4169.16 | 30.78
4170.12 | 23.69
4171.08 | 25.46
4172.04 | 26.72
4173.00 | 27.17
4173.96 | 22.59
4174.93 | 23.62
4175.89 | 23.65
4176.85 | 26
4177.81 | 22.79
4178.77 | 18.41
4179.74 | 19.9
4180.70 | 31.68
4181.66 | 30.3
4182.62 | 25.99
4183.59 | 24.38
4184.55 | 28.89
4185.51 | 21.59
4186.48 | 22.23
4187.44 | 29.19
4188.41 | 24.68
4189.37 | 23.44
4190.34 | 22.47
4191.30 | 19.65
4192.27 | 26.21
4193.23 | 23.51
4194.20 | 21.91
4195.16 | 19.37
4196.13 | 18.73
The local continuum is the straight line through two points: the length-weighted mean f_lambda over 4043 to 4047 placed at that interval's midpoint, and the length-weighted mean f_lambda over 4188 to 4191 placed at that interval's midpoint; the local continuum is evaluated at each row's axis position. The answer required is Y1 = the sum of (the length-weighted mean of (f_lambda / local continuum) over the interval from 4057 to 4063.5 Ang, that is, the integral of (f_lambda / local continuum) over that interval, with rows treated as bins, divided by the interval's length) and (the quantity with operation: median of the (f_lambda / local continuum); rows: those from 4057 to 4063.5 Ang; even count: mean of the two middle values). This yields 2.06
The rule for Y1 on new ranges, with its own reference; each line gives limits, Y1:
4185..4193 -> 2.00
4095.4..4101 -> 2.16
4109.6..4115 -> 2.53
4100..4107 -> 2.37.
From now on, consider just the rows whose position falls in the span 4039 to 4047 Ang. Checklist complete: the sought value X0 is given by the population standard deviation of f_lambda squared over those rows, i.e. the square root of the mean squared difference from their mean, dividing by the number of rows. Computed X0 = 154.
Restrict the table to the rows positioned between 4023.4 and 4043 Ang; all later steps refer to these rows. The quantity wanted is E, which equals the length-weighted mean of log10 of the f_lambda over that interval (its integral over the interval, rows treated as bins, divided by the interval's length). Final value 1.42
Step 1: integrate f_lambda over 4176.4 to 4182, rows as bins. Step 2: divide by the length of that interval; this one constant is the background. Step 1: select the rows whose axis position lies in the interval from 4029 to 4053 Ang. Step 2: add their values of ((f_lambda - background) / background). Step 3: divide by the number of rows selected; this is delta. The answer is 0.06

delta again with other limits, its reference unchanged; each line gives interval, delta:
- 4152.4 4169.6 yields 0.07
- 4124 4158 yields 0.08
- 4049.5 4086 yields 0.10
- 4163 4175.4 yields 0.03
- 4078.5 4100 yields 0.13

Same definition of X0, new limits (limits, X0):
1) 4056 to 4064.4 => 91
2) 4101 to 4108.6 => 184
